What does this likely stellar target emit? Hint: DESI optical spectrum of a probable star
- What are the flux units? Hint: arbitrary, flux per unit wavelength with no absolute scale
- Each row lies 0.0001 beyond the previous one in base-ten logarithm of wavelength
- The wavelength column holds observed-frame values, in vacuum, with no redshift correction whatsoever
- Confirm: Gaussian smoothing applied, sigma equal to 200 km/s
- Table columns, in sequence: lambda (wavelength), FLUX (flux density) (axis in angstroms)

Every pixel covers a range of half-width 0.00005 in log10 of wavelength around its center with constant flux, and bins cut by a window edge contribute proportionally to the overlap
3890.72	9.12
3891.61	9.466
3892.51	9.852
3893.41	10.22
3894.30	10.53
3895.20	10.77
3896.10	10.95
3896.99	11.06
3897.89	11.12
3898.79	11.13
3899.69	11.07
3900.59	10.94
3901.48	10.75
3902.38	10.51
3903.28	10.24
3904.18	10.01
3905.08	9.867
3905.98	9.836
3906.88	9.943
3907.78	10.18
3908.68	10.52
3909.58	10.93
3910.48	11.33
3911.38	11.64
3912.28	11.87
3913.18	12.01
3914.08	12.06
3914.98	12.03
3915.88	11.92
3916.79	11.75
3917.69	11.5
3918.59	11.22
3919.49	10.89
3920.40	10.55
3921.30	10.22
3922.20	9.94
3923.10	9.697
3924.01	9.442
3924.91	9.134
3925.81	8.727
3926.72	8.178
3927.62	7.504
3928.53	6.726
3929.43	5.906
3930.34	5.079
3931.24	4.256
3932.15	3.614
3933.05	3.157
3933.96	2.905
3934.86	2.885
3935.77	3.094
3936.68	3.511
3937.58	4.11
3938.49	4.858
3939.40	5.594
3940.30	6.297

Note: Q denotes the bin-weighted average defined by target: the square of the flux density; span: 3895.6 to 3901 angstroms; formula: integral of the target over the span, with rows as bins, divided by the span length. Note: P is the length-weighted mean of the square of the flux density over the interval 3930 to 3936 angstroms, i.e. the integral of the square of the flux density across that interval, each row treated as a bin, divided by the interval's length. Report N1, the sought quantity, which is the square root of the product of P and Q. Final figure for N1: 40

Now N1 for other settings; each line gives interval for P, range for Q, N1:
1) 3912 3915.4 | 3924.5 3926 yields 108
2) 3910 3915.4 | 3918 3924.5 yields 122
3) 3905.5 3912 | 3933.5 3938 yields 36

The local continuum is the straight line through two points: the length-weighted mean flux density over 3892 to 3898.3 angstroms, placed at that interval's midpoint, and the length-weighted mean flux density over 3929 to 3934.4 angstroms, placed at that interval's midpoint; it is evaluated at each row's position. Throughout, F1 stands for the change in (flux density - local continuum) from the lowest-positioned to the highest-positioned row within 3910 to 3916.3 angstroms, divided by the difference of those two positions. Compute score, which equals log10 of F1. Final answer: -0.54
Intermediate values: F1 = 0.29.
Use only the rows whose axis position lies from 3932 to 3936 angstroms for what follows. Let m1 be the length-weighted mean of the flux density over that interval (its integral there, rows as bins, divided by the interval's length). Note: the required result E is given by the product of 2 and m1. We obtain 6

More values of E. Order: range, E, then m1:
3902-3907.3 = 20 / 10.1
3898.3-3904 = 21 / 10.7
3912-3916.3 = 24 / 12.0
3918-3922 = 21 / 10.7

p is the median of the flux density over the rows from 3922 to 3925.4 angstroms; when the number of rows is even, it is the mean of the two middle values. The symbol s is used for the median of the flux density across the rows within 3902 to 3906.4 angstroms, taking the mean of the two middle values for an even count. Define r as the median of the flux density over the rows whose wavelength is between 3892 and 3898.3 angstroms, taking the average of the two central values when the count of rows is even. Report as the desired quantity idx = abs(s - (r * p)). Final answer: 93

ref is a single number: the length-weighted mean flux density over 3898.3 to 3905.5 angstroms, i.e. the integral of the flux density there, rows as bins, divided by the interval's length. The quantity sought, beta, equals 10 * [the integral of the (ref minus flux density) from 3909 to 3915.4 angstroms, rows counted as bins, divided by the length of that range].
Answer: -11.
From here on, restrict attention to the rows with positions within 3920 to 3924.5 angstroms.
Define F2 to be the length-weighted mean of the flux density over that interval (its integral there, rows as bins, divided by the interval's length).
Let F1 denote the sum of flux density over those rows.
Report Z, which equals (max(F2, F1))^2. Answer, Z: 2485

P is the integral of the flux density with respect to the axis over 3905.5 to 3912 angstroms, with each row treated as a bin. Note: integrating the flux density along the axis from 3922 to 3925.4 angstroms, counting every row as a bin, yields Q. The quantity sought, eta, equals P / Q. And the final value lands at 2.1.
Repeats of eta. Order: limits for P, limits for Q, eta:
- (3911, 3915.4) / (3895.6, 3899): 1.4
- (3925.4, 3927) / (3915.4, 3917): 0.7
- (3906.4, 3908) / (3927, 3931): 0.6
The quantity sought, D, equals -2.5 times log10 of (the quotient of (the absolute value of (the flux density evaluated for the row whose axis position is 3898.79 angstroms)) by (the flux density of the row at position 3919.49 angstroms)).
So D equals -0.02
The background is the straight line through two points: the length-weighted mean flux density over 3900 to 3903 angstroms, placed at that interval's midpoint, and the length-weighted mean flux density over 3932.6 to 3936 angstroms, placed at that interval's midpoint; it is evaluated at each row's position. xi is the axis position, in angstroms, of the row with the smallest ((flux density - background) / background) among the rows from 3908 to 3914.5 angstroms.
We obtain 3908.68 angstroms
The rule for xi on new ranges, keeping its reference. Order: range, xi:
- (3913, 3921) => 3913.18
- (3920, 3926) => 3920.40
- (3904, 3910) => 3904.18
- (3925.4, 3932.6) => 3932.15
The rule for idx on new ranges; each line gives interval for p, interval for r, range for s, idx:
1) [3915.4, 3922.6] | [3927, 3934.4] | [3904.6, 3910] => 42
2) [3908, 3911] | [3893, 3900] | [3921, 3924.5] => 110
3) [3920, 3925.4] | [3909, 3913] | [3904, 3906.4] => 103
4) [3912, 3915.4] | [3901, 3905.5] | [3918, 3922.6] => 113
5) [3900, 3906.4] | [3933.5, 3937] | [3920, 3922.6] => 20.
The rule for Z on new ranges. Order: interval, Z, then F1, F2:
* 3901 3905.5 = 2640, 51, 10.3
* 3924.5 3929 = 1622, 40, 8.0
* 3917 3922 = 2957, 54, 10.9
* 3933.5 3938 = 272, 17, 3.3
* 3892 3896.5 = 2738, 52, 10.4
